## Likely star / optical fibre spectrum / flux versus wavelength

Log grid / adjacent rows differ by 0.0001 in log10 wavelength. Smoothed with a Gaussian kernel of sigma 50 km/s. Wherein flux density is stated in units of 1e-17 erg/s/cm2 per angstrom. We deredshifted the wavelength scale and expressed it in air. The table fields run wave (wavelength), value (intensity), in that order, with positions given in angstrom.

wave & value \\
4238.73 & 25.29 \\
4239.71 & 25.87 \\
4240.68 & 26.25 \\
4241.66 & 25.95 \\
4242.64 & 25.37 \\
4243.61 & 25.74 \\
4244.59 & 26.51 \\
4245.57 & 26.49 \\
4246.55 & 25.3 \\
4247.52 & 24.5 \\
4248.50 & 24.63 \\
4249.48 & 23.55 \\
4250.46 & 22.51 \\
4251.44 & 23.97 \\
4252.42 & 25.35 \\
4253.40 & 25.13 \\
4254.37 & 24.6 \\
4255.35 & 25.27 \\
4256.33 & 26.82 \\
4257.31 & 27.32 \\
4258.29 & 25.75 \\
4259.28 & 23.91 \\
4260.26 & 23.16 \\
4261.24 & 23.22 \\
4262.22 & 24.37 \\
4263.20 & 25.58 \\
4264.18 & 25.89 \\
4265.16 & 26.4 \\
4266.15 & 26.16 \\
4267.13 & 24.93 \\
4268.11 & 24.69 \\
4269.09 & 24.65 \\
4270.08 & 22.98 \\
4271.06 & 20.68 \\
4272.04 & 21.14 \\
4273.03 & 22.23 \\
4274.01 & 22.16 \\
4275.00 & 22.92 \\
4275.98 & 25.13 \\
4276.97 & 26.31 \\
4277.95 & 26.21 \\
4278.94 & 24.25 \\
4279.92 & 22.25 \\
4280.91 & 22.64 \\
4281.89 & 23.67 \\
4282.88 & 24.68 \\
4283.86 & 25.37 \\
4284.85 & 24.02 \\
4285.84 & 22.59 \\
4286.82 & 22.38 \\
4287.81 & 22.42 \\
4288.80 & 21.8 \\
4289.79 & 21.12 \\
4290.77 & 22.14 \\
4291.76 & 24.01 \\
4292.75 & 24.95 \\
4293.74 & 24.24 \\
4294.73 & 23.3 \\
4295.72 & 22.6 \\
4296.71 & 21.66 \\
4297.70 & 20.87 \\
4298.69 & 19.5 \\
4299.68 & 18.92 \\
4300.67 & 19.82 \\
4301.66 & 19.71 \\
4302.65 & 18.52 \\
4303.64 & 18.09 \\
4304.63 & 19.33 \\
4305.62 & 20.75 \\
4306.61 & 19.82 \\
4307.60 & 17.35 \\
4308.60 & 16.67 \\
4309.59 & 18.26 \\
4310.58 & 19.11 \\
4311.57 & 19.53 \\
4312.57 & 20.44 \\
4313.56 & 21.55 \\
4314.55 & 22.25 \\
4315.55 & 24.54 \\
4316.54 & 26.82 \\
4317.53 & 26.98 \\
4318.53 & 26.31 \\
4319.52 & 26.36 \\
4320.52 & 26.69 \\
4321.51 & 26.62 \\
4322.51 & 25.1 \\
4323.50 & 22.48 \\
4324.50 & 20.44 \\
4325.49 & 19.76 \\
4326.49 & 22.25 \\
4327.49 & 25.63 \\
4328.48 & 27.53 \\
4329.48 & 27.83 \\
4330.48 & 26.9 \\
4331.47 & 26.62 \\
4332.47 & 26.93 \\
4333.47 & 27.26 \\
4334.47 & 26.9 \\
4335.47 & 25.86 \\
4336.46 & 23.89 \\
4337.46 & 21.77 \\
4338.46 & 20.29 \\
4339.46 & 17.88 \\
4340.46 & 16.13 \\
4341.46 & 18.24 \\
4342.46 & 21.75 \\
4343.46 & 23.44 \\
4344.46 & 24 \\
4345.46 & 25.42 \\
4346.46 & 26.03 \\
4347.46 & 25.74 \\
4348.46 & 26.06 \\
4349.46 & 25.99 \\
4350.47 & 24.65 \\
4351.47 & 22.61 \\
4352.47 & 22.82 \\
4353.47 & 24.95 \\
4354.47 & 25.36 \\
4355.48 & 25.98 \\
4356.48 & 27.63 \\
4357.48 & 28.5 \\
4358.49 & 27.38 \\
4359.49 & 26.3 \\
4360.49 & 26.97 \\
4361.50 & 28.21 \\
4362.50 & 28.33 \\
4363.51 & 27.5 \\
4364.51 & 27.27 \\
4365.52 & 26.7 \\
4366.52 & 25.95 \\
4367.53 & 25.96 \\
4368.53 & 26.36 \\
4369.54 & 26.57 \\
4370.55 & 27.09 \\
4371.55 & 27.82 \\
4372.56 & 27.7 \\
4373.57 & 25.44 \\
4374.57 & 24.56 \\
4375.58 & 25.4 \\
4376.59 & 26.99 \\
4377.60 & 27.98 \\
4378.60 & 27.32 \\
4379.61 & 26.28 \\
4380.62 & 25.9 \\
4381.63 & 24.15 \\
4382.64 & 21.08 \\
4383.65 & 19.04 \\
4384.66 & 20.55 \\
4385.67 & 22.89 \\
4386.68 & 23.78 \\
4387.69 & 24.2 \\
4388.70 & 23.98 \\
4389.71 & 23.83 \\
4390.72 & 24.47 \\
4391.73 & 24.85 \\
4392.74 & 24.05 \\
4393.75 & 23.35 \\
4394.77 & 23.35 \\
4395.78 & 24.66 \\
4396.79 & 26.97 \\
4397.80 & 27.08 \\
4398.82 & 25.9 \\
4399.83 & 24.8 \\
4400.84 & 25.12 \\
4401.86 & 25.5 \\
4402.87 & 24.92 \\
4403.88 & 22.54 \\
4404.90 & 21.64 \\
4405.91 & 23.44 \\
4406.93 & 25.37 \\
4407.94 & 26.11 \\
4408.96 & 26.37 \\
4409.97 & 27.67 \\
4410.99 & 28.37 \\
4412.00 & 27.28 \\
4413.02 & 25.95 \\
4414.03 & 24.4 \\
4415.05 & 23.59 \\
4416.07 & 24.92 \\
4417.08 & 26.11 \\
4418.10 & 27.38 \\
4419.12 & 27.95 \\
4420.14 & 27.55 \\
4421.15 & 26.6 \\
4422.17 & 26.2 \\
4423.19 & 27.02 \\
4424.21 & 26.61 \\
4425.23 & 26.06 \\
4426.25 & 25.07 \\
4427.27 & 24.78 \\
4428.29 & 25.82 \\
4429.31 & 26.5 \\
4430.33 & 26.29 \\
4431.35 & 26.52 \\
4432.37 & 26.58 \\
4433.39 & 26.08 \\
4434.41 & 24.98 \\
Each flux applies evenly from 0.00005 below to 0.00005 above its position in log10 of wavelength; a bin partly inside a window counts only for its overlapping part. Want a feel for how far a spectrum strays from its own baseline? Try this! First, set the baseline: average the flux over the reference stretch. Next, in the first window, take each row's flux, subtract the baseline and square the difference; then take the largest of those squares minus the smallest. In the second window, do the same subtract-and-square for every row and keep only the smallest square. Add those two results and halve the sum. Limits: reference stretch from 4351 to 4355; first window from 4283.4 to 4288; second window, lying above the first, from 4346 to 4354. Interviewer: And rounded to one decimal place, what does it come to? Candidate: 1.5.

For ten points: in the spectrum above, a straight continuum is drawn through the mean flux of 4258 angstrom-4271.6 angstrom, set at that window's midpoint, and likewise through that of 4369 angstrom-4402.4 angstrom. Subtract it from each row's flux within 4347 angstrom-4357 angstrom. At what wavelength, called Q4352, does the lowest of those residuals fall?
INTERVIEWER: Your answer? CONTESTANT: 4351.47 angstrom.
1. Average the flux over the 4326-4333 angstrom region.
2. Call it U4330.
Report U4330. 26.2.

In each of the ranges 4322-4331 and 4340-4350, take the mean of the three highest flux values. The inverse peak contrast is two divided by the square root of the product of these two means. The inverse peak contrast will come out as 0.075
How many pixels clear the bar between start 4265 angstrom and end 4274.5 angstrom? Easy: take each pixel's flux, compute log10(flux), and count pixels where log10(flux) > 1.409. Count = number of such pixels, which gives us 2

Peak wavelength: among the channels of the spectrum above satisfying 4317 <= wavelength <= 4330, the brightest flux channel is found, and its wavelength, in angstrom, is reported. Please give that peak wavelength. 4329.48 angstrom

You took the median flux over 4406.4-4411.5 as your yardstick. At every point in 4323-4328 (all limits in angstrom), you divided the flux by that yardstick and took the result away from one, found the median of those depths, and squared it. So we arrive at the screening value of 0.024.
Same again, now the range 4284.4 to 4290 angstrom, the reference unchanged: 0.023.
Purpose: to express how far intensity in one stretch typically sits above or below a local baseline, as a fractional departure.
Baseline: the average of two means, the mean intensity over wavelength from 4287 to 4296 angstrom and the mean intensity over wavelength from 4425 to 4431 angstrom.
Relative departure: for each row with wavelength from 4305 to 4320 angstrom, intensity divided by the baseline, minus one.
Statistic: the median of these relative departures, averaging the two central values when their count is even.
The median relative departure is -0.15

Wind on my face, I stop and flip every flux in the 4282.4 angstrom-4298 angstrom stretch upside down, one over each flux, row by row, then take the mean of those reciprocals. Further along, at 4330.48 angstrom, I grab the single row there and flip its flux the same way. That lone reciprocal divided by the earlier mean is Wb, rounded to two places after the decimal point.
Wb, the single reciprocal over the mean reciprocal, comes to 0.85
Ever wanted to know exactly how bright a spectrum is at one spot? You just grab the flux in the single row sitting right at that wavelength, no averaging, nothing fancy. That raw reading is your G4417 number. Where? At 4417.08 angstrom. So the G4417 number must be 26.11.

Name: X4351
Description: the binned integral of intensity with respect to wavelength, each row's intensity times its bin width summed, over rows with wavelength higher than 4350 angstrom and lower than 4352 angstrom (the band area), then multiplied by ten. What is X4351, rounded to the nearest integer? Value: 473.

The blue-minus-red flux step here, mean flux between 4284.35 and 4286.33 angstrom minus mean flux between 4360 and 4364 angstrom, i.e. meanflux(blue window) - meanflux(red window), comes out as -4.4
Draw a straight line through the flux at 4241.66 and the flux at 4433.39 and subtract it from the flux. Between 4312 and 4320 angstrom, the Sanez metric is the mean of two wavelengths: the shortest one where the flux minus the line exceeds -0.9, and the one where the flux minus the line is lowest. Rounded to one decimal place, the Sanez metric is 4314.6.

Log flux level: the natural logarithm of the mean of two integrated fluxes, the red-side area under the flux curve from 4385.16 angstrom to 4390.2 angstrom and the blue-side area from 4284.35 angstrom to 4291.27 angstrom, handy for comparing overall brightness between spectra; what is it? 4.92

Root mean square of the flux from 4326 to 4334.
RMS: 26.4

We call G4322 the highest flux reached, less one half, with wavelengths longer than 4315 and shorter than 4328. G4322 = 26.5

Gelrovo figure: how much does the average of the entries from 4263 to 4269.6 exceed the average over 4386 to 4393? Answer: 1.3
